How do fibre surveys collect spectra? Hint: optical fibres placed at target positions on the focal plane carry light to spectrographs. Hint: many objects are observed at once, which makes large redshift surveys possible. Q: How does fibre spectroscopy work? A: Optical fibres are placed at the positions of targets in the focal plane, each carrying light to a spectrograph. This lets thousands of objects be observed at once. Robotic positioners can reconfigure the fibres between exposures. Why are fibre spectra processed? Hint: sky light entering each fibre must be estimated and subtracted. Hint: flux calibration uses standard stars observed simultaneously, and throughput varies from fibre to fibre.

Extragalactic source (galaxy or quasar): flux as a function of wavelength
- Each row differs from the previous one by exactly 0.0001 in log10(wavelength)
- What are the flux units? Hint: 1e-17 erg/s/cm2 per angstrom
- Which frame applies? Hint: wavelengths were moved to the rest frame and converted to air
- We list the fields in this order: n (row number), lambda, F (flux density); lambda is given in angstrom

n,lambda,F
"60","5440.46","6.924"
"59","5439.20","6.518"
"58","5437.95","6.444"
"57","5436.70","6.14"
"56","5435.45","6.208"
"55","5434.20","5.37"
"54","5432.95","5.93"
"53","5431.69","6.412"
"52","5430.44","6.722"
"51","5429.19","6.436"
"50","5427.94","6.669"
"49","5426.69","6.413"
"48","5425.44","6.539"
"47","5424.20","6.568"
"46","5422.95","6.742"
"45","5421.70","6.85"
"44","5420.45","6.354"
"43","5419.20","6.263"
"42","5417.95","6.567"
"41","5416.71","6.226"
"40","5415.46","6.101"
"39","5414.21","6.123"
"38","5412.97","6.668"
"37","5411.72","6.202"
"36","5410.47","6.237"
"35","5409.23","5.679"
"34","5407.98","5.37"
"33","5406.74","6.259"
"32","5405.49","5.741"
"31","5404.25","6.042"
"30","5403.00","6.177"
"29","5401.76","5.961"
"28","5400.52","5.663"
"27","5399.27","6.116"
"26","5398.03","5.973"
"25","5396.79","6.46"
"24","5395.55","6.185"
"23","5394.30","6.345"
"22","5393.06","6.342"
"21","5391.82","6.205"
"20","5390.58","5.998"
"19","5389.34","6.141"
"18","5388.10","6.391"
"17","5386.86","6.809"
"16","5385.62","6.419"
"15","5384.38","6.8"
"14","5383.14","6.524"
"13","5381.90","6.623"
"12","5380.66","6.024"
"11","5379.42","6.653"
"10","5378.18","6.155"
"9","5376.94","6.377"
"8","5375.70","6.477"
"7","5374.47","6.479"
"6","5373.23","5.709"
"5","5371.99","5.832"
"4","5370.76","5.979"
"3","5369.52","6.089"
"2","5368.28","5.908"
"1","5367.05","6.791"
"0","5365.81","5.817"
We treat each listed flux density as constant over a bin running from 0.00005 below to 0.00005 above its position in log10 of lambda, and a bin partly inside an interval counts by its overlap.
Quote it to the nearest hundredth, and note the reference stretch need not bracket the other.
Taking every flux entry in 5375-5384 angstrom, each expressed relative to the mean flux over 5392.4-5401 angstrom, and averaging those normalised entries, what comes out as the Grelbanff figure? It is 1.04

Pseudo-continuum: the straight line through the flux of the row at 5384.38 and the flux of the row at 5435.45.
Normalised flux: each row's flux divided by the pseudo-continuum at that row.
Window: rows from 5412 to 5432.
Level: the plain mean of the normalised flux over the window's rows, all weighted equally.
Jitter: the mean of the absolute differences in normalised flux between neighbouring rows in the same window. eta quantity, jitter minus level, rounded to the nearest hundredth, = -0.98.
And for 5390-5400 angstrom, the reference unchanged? -0.90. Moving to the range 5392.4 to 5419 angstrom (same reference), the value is -0.89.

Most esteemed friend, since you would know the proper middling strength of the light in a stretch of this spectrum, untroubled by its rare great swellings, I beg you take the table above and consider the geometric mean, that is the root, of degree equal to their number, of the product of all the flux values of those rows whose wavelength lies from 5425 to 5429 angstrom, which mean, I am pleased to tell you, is 6.5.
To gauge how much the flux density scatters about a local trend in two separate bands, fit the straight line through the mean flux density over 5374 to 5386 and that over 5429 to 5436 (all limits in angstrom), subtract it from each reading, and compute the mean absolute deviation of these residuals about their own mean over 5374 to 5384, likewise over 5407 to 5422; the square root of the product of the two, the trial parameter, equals 0.222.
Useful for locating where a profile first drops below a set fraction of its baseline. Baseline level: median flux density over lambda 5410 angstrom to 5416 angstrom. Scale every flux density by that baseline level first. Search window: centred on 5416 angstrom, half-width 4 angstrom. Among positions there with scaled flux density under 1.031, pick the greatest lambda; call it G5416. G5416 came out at 5419.20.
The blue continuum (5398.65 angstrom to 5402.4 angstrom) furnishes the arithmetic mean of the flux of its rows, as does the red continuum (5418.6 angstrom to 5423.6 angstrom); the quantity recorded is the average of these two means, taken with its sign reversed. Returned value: -6.23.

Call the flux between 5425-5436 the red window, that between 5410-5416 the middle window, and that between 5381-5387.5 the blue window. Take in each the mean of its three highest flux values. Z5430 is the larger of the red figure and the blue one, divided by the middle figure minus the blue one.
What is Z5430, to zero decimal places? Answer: -18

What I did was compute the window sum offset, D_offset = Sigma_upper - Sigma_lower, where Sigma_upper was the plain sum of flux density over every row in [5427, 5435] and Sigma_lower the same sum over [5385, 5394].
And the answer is -7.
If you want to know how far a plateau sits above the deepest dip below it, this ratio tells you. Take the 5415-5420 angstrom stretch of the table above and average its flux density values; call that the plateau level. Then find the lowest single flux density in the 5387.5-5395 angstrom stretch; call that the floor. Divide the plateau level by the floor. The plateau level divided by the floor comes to 1.05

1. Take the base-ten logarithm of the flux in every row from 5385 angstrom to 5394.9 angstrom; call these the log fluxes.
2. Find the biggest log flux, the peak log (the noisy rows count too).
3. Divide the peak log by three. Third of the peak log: 0.278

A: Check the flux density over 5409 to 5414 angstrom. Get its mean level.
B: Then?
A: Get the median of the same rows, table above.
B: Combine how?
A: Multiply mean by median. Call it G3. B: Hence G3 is 39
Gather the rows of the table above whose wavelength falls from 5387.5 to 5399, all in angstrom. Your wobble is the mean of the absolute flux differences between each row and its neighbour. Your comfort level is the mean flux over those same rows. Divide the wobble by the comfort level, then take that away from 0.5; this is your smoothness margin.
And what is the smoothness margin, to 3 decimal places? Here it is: 0.467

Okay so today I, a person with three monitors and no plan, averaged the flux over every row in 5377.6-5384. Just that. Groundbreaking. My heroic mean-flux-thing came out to 6.4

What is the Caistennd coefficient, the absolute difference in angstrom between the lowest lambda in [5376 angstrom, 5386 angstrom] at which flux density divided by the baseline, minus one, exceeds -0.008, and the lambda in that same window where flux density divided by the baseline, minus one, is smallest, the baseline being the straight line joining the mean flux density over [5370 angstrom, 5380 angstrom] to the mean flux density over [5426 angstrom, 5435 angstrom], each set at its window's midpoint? 3.7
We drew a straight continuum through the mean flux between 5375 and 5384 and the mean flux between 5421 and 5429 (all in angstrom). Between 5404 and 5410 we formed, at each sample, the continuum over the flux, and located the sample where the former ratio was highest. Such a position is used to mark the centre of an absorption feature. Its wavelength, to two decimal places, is 5407.98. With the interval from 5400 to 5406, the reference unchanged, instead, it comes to 5400.52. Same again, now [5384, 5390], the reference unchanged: 5389.34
